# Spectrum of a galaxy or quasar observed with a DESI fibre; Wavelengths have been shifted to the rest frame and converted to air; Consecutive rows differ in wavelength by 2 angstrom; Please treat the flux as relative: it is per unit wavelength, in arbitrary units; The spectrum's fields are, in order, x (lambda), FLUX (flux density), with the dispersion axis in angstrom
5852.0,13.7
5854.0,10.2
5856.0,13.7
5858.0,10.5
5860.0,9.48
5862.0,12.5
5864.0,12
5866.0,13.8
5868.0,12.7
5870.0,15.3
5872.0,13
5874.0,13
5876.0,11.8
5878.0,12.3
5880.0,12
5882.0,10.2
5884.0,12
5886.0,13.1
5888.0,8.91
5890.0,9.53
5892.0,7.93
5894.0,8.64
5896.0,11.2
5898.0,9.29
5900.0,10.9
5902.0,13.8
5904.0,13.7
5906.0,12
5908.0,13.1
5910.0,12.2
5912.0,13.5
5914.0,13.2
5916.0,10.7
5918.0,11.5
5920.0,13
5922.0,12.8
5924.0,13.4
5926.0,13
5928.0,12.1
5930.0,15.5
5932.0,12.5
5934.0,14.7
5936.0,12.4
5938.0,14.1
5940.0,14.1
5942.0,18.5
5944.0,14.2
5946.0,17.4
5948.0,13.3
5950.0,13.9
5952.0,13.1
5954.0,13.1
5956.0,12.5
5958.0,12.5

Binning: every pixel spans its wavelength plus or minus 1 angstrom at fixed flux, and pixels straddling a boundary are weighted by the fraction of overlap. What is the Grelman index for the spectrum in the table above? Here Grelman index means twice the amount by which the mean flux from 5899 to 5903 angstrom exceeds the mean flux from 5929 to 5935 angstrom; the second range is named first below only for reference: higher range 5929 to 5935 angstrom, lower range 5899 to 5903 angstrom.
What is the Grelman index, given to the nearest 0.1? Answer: -3.8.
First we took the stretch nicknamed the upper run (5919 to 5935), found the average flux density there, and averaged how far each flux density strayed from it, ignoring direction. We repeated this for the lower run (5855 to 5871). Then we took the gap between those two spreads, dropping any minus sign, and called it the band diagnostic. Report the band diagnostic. 0.51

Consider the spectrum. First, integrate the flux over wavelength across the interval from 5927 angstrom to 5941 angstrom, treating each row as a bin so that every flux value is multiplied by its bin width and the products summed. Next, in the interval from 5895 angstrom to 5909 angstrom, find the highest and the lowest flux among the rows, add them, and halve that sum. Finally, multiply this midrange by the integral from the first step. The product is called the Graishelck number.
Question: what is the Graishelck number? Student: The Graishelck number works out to 2203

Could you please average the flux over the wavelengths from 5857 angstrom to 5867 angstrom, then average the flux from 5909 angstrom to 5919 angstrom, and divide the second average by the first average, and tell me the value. 1.05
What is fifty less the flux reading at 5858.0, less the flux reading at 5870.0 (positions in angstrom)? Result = 24.2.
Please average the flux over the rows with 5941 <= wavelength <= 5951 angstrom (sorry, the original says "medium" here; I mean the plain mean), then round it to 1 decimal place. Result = 15.5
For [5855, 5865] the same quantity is 11.6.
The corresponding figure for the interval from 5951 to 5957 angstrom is 12.9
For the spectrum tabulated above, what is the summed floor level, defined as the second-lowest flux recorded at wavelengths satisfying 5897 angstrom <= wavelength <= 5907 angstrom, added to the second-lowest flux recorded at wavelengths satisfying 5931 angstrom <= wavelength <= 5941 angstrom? 23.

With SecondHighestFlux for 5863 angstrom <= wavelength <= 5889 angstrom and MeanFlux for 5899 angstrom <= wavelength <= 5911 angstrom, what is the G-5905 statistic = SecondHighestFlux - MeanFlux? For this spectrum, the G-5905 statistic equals 1.2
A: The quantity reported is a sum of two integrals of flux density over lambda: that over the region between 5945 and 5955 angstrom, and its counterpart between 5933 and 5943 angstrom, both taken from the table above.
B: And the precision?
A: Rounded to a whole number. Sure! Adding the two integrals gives 289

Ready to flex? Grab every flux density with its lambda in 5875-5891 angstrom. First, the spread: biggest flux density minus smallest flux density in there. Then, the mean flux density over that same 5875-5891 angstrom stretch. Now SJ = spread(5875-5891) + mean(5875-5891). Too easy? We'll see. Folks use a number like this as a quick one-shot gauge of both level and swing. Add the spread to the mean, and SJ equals 15.4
